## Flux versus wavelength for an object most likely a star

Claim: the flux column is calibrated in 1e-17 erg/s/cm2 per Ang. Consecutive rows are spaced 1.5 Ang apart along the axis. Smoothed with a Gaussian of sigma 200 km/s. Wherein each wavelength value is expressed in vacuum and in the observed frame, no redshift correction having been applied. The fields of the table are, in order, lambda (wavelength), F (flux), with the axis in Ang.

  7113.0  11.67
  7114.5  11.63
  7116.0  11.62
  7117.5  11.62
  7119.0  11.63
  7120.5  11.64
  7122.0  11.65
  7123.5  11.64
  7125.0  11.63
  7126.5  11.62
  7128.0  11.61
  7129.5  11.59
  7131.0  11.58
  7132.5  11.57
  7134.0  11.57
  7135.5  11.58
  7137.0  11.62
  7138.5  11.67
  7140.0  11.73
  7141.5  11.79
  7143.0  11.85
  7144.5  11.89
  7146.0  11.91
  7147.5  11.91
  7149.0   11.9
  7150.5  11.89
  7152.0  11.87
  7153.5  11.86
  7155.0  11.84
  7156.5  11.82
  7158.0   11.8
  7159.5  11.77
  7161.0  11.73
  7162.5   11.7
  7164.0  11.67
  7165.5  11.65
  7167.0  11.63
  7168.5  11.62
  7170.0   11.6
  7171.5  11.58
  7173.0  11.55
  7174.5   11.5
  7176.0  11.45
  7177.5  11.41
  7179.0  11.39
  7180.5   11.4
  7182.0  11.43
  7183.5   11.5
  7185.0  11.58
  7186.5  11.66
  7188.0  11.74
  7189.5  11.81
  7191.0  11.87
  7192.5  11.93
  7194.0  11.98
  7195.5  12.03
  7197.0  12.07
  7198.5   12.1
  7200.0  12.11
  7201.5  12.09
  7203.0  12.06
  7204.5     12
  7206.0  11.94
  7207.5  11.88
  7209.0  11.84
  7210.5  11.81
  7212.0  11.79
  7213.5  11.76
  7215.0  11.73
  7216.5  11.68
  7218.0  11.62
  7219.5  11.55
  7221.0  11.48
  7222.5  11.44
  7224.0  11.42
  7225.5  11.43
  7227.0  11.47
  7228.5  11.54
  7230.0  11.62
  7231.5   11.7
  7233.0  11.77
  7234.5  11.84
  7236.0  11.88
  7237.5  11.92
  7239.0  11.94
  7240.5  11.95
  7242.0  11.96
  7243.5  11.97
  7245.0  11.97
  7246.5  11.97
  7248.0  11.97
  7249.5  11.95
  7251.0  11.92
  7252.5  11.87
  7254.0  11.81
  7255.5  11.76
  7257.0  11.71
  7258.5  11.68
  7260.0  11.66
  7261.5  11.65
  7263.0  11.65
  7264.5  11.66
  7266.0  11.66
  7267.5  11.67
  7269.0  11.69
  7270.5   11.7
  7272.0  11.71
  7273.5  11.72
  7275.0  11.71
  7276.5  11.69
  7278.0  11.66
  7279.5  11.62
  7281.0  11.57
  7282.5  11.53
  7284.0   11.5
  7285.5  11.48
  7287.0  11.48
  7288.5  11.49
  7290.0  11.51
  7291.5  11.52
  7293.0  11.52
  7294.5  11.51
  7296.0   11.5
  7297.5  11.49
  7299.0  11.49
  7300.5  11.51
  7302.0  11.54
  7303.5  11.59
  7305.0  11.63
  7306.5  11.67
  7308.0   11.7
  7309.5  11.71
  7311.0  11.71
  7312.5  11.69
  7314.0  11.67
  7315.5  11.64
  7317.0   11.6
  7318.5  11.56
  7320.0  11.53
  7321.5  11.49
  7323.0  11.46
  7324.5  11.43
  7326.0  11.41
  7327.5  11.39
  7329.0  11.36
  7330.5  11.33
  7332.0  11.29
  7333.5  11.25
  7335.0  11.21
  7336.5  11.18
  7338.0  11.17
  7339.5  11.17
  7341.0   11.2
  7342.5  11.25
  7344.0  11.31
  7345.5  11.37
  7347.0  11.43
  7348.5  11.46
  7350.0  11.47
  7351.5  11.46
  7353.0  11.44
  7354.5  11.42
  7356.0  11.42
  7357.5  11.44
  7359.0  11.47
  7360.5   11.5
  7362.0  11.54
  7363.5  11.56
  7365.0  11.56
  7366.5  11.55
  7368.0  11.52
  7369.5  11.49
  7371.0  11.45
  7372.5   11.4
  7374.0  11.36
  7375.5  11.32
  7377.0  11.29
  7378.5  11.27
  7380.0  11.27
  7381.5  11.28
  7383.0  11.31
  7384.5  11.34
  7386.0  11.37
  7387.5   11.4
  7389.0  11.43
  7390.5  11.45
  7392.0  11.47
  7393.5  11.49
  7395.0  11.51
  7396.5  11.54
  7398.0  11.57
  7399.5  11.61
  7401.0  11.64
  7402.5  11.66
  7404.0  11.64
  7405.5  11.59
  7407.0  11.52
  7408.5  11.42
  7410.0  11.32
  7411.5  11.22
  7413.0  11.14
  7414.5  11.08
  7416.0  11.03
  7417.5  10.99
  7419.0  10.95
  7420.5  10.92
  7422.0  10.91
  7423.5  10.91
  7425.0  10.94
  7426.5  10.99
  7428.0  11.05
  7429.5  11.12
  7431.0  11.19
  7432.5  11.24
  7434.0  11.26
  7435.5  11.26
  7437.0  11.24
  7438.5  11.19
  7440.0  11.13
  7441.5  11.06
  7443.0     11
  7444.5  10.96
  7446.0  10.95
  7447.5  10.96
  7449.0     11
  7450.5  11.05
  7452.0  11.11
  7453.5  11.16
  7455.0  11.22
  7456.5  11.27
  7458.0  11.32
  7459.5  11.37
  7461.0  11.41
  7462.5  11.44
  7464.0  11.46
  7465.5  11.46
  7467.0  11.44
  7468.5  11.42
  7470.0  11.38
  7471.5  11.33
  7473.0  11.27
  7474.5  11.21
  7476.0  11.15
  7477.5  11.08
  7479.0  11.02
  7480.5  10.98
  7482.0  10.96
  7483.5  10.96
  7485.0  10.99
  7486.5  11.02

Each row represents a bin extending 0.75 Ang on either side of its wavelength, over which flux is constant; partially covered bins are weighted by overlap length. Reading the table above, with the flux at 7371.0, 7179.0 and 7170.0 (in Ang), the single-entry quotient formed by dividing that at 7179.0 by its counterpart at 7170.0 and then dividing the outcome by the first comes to 0.0858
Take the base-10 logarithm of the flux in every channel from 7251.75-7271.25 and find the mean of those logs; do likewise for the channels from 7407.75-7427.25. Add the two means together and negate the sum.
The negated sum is -2.112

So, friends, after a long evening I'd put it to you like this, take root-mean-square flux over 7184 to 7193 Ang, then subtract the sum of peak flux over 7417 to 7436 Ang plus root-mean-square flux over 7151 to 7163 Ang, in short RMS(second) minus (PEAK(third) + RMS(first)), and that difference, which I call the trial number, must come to -11.3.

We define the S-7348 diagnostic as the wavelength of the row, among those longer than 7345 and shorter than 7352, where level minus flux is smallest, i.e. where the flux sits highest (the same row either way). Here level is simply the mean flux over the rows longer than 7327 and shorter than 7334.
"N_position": 7350.0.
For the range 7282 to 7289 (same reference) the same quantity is 7282.5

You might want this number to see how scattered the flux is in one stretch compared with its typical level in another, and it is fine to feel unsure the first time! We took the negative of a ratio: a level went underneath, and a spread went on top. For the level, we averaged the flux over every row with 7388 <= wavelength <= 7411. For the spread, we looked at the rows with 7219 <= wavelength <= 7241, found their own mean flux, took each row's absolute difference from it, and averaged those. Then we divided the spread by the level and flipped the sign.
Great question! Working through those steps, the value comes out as -0.016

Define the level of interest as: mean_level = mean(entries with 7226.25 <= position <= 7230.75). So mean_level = 11.54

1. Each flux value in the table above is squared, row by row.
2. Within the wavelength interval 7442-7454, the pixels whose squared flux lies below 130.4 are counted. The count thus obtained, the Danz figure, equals 8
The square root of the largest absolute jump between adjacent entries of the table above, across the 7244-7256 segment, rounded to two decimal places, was 0.24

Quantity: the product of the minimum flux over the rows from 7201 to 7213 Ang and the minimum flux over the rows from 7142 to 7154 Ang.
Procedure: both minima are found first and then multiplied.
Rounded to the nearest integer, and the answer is 140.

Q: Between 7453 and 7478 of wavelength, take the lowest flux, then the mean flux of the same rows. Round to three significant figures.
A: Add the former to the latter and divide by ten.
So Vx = 2.24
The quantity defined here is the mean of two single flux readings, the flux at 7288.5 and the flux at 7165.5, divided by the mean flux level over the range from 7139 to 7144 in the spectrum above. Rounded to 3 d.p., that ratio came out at 0.981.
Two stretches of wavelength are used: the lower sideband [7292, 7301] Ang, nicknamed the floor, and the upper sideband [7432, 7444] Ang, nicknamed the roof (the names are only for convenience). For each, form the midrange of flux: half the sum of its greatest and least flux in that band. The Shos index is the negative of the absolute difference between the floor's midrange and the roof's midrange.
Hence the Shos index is -0.4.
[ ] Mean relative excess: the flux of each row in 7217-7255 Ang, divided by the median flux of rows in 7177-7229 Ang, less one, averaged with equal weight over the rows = 0.002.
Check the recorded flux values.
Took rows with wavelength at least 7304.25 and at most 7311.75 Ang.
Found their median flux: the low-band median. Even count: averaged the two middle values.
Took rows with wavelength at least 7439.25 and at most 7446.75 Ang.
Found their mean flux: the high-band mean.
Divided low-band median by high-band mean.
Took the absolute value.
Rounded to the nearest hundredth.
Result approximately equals 1.06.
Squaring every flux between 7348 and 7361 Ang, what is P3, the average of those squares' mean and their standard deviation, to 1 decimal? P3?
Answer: 65.9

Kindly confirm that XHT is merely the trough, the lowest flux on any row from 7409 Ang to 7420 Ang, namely 10.95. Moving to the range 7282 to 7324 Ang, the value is 11.46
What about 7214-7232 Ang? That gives 11.42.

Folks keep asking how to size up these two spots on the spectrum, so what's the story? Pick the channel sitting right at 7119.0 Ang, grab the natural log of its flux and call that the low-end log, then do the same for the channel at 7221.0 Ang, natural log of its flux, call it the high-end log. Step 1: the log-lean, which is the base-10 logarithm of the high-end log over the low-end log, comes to -0.002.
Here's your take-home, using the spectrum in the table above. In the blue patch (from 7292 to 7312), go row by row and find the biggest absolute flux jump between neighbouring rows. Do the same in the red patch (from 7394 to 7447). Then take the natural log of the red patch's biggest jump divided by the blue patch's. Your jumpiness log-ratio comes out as 0.69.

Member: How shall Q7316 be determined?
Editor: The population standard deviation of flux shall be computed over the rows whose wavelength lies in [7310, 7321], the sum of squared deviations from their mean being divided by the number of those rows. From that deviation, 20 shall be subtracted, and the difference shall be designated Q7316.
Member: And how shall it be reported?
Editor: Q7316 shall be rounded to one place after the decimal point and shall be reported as -19.9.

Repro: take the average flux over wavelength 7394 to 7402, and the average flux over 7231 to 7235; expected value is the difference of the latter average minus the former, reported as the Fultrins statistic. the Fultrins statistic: 0.2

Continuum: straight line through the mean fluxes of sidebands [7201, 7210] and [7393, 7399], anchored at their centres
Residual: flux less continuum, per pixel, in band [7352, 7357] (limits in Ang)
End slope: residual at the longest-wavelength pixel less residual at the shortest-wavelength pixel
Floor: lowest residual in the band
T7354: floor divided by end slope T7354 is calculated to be 16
